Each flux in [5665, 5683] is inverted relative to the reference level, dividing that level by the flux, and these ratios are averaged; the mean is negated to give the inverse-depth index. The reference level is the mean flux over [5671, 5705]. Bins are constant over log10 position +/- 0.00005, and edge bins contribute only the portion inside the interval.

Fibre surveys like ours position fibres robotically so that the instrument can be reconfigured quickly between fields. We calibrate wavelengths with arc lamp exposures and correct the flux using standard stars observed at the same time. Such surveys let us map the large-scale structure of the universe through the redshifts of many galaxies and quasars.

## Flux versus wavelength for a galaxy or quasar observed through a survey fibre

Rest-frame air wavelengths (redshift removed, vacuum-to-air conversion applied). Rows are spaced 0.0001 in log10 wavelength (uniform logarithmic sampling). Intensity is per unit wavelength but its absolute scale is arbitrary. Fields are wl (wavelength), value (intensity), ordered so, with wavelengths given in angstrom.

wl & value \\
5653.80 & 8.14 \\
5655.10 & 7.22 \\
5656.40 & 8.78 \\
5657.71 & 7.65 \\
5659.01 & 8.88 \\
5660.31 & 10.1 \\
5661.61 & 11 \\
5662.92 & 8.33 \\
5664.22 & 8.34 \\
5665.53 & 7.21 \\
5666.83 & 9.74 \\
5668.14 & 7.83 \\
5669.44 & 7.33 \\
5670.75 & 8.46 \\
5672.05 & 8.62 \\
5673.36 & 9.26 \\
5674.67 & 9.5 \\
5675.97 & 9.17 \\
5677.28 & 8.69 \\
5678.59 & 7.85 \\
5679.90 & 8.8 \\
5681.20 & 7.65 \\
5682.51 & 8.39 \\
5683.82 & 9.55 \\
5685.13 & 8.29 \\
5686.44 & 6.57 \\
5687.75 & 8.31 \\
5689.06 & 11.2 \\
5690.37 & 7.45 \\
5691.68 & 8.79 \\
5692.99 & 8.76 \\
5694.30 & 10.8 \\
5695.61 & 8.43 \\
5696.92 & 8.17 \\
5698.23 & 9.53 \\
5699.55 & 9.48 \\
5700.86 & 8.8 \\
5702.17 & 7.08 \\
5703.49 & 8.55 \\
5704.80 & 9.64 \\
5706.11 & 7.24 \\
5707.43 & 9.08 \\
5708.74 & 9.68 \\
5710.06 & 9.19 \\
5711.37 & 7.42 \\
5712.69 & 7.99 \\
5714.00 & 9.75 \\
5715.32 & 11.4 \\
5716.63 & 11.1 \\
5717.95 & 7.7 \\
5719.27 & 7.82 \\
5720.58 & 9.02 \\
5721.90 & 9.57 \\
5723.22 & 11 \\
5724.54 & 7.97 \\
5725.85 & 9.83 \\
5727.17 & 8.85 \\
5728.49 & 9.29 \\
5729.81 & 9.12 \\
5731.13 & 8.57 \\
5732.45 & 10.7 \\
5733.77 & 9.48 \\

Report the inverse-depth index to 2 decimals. -1.04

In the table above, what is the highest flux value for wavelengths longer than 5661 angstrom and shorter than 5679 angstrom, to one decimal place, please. 11.0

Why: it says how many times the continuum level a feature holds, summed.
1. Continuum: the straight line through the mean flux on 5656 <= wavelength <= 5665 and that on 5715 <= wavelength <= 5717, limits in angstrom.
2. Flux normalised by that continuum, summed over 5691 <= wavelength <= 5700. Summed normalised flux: 6.13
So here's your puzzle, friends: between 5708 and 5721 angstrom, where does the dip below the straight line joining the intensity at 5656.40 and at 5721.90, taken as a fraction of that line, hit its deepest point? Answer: 5711.37 angstrom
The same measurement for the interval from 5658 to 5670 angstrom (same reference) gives 5665.53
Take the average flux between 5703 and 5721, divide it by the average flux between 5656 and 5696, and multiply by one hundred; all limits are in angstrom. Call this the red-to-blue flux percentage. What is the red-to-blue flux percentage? 103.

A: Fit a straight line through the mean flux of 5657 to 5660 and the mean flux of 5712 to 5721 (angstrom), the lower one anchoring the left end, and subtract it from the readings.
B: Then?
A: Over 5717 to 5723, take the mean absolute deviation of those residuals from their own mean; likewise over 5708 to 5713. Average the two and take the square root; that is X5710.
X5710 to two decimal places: 0.90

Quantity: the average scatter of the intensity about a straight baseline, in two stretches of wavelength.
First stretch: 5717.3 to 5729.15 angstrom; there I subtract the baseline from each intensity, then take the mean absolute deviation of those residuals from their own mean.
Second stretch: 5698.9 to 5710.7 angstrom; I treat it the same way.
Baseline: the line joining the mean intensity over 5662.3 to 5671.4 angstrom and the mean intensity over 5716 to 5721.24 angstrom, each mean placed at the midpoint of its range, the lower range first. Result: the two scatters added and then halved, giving 0.77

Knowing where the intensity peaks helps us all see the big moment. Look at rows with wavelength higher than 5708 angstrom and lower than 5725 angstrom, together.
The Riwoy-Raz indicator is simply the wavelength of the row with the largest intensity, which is 5715.32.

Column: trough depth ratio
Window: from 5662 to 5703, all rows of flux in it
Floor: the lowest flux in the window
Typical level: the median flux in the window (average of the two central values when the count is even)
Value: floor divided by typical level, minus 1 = -0.22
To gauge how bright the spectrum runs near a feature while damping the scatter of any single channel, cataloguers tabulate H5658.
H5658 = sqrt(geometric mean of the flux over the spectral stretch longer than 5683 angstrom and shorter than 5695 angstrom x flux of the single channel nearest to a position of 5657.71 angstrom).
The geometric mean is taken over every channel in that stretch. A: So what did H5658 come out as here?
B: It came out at 8.2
